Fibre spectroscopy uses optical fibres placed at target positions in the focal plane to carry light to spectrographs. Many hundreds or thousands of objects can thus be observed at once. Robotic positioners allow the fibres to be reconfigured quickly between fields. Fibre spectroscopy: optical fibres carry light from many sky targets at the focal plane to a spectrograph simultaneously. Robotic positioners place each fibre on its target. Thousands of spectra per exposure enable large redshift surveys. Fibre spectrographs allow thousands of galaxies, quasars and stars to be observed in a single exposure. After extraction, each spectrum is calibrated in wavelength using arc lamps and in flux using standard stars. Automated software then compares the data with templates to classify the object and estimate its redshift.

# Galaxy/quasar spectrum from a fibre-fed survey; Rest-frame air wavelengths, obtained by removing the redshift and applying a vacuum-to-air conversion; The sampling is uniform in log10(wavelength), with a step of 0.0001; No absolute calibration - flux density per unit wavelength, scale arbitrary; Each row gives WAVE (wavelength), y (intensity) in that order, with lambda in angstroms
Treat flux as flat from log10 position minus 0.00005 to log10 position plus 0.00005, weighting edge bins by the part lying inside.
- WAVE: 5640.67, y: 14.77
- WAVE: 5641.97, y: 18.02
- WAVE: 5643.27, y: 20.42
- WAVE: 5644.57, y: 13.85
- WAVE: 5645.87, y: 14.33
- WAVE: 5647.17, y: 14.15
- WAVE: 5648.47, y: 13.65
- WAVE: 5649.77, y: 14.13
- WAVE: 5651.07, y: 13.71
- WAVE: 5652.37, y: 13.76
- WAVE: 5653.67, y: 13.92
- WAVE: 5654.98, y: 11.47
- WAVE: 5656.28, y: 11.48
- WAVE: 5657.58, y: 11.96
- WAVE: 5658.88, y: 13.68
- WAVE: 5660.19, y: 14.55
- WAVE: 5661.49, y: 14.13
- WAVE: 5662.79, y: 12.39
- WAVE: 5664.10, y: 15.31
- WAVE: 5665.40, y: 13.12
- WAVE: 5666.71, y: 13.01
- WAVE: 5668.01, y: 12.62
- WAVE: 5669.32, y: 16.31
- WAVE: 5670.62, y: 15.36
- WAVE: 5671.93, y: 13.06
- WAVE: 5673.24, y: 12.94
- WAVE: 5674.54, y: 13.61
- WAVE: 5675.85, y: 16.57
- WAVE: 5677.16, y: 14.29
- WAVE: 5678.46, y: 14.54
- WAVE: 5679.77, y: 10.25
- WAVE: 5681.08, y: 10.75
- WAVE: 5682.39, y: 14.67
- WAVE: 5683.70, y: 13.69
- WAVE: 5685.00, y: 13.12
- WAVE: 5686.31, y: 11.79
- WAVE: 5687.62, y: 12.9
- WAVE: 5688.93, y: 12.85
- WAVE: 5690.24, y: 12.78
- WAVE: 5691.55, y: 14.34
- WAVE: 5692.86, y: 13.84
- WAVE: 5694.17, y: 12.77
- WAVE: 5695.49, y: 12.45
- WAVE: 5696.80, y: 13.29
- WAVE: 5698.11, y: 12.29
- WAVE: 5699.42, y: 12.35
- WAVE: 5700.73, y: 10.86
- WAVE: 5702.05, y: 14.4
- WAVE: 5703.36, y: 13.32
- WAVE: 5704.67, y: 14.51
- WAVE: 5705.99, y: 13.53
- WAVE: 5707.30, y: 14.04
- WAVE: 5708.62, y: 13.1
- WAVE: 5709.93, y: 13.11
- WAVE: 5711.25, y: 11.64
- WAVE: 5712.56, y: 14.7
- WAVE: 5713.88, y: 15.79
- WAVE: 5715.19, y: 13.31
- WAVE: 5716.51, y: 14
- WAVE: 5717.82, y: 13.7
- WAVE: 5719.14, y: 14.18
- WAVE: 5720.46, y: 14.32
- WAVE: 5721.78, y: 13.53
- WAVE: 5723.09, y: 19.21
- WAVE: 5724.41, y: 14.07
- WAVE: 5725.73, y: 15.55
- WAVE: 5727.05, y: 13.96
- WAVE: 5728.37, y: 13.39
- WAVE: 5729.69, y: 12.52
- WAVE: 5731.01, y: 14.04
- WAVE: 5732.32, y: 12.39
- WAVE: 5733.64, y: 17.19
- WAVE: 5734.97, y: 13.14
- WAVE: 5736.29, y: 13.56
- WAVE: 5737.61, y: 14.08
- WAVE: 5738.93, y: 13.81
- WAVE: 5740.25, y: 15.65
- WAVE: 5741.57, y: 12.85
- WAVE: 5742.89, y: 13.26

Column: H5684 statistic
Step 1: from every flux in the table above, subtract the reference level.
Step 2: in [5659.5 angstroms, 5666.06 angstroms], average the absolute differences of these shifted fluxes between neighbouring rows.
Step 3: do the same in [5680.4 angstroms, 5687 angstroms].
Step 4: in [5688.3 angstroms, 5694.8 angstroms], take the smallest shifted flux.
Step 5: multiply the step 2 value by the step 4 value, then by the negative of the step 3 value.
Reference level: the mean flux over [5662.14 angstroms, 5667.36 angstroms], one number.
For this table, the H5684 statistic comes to 2.1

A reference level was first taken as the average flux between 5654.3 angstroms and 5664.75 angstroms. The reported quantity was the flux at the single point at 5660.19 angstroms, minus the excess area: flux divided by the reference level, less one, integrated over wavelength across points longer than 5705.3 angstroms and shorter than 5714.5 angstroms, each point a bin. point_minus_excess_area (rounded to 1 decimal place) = 14.1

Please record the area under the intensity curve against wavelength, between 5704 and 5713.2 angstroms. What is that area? 124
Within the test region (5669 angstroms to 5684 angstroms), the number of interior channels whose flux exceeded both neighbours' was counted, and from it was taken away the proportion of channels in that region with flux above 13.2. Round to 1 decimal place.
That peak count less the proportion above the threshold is 2.3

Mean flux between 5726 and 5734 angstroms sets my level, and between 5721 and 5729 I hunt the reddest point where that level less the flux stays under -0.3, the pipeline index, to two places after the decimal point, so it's 5725.73 angstroms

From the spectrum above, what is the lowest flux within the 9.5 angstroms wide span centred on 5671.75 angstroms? 12.62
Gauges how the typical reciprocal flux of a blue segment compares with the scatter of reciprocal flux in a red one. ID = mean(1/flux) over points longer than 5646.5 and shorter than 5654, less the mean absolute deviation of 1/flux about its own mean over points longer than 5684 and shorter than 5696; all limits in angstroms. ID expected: 0.069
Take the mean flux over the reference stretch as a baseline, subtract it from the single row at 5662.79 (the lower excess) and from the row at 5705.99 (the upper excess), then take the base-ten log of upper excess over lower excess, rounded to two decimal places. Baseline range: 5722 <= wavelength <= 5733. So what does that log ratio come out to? -0.37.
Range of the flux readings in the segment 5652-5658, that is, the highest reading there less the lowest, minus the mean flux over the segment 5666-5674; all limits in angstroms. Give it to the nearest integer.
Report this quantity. -11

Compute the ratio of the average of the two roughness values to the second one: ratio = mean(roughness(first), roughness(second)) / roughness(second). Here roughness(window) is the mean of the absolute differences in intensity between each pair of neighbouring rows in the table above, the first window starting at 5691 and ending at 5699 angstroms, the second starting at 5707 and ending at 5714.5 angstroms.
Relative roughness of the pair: 0.78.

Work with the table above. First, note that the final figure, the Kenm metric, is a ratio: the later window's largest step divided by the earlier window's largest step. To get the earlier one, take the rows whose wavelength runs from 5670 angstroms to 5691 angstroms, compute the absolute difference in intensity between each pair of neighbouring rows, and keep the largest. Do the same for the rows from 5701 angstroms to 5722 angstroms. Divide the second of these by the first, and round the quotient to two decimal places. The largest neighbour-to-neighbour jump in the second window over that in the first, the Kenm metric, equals 0.71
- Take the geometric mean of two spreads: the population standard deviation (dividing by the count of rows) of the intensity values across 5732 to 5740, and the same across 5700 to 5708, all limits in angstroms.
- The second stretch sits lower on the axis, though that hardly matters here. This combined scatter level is 1.37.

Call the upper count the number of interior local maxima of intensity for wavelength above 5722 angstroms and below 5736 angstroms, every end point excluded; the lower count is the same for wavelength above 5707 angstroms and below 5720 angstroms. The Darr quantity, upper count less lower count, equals 0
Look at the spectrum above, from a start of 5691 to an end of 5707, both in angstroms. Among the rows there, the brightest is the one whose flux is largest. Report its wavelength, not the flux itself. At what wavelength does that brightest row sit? 5704.67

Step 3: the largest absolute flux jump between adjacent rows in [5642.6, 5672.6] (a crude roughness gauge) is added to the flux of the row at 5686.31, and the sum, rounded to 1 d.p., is 18.4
